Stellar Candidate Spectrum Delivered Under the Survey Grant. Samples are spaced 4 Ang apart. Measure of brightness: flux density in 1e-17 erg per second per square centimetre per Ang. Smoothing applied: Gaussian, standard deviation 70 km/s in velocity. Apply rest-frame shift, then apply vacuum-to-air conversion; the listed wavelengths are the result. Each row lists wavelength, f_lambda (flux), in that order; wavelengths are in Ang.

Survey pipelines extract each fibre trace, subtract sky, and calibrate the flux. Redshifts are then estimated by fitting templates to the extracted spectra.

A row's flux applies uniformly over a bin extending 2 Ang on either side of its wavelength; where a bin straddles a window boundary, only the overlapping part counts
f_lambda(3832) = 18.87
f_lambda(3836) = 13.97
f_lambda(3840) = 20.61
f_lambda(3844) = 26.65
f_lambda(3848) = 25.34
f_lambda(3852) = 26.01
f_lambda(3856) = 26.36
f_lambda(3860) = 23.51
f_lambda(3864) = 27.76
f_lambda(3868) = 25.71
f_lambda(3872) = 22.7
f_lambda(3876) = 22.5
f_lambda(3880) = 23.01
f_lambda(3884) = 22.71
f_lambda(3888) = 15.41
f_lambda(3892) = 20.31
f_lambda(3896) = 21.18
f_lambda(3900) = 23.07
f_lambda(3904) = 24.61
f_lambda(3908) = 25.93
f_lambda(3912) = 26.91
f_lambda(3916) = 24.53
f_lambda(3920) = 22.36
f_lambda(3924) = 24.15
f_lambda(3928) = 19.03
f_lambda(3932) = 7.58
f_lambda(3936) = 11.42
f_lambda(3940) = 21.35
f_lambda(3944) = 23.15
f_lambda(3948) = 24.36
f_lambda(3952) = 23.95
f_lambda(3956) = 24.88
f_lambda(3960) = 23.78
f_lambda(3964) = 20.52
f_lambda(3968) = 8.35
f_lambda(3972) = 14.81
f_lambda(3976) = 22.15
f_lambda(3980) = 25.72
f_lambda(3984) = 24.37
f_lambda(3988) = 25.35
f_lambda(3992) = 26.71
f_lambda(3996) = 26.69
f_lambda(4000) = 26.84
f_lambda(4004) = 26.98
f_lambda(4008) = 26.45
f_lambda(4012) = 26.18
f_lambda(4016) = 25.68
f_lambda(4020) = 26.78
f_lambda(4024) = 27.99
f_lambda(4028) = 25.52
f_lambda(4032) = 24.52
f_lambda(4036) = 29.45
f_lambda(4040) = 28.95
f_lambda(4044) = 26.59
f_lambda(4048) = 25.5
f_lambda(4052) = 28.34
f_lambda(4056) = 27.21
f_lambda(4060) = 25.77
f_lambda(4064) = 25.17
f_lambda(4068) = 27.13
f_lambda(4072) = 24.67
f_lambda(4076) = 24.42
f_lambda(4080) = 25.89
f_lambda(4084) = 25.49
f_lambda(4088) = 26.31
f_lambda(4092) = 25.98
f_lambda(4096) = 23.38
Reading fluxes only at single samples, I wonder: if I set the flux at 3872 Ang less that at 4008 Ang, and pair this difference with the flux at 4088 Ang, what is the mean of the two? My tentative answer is 11.3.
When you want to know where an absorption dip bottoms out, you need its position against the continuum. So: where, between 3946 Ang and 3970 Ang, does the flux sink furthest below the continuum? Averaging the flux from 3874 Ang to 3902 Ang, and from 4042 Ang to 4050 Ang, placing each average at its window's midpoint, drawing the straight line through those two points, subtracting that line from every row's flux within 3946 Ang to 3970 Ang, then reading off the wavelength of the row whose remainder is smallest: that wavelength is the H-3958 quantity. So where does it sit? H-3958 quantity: 3968 Ang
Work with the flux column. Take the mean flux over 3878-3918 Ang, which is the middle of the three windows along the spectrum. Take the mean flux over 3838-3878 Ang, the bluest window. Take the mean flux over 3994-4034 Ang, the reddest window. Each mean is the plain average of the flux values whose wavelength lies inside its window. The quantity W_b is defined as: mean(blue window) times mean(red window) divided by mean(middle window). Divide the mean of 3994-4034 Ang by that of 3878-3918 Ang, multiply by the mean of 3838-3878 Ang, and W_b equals 28.6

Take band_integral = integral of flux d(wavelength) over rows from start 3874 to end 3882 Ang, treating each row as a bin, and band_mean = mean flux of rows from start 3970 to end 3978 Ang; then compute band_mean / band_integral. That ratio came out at 0.102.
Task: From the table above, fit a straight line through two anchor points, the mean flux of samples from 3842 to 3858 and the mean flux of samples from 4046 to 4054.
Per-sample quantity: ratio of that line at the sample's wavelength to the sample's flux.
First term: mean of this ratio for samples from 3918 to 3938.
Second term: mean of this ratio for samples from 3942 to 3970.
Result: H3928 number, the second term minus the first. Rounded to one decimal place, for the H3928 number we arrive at -0.5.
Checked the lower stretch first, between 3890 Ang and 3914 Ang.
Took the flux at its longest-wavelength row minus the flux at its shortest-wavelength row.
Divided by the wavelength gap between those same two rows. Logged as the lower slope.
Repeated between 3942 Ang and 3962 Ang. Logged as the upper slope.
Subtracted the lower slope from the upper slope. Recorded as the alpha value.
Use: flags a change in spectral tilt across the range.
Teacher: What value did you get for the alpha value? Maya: -0.3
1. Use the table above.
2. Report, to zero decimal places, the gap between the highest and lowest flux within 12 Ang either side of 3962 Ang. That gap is 17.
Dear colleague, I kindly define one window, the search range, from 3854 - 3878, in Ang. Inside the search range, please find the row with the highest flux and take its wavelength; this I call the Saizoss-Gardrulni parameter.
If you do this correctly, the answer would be 3864 Ang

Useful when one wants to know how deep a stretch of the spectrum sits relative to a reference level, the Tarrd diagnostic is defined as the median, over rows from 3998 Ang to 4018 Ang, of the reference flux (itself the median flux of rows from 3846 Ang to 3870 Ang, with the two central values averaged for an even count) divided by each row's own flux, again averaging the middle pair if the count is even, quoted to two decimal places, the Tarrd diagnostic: 0.98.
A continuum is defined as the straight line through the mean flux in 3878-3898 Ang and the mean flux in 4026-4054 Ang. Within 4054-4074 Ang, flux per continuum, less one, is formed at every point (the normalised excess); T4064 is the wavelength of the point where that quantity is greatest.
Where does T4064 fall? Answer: 4056 Ang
